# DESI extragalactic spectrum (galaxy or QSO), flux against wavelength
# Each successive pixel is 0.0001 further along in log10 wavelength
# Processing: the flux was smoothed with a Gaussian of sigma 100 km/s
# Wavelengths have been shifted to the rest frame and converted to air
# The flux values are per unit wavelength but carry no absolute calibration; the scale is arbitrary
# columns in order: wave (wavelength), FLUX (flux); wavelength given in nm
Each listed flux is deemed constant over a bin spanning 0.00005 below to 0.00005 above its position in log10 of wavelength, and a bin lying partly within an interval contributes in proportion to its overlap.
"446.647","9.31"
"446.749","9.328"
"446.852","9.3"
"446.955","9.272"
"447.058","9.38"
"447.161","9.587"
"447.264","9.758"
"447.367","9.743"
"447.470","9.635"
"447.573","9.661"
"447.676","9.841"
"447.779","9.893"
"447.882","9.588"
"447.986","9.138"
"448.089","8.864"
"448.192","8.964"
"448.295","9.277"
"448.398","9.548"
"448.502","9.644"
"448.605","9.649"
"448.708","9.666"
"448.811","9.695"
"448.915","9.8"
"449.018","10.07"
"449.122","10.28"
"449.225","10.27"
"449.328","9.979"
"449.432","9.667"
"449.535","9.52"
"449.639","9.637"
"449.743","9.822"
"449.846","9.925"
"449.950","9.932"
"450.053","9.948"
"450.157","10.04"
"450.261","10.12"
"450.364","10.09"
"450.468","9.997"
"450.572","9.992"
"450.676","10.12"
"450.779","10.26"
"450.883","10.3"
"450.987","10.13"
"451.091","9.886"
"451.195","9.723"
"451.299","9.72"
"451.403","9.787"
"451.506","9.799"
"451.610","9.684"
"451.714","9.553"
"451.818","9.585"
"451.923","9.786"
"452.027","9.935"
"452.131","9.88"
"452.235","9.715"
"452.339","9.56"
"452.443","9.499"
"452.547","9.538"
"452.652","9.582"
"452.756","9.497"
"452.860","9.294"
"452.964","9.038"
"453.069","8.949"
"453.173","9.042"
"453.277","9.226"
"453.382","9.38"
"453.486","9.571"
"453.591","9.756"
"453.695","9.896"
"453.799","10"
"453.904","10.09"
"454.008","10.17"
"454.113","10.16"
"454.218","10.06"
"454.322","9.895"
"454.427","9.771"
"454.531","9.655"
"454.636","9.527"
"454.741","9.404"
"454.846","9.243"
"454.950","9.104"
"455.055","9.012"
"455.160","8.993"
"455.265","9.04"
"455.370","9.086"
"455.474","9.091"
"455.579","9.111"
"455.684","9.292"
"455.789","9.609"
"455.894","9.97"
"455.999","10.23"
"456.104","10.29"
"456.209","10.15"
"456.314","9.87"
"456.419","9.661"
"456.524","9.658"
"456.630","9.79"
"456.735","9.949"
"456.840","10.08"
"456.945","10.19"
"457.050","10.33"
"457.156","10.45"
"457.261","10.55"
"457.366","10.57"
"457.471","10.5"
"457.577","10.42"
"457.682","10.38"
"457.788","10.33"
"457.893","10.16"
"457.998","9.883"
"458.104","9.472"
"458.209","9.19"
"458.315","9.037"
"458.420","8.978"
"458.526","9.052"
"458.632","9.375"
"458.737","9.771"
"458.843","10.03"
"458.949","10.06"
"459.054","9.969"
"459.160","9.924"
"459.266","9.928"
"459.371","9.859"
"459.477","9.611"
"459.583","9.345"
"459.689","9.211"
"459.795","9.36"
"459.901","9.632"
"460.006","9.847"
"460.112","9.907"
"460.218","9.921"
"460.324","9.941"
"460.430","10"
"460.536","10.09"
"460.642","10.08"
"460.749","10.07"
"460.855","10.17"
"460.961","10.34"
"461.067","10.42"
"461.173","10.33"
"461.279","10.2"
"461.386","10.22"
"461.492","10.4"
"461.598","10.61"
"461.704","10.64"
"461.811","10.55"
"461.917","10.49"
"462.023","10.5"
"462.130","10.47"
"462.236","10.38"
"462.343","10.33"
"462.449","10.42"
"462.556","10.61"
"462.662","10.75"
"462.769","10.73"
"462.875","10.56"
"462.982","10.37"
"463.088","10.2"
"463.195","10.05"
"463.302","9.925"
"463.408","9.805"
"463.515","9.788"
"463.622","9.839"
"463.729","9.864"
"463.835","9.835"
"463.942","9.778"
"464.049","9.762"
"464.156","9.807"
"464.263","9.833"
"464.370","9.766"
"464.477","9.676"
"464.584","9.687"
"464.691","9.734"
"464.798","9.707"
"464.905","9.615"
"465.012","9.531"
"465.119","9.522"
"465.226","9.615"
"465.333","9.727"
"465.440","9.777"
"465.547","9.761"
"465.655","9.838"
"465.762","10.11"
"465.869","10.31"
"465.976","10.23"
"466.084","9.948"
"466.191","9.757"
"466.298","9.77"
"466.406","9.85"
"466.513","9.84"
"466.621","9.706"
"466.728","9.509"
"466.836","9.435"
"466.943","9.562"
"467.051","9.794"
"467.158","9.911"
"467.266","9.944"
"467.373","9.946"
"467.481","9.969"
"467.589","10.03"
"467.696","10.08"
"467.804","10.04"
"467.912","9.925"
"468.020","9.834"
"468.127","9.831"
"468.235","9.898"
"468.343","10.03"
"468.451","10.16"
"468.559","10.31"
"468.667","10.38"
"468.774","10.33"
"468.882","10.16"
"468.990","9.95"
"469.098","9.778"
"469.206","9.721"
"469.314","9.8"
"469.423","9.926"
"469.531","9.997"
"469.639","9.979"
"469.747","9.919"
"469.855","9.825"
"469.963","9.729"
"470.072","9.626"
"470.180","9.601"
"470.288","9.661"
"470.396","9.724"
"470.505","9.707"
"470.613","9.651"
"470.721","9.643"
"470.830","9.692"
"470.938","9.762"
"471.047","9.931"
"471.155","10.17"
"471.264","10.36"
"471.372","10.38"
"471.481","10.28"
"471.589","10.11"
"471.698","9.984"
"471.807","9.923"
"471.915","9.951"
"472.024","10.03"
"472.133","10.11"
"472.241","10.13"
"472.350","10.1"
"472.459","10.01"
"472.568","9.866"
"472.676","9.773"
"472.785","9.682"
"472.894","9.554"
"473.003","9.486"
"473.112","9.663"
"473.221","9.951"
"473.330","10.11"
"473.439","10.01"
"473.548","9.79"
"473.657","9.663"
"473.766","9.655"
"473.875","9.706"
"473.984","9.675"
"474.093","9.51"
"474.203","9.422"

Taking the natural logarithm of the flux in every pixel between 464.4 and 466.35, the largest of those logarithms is 2.33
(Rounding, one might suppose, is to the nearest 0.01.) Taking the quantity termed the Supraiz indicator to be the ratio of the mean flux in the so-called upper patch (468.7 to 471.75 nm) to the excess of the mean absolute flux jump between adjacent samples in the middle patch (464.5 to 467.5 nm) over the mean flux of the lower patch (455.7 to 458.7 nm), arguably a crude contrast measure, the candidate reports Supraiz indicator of -1.01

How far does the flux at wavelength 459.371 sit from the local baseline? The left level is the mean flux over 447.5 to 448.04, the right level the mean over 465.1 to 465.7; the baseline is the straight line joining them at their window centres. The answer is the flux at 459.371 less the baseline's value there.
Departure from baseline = 0.2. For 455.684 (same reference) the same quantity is -0.4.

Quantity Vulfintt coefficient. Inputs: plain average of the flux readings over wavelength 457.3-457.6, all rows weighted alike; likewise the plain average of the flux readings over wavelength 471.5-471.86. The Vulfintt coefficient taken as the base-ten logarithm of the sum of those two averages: 1.31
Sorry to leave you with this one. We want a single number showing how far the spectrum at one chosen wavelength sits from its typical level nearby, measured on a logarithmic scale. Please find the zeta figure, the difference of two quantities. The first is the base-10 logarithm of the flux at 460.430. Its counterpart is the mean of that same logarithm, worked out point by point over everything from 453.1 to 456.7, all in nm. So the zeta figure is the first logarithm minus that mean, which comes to 0.018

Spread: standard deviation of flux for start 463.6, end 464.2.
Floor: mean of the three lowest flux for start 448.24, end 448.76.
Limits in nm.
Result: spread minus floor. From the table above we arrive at -9.45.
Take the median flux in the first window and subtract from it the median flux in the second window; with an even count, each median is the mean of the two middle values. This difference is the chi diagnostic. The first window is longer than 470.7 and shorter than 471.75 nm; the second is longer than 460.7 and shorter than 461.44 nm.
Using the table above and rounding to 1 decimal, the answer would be -0.2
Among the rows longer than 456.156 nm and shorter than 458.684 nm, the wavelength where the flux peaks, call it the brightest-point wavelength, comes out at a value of 457.366 nm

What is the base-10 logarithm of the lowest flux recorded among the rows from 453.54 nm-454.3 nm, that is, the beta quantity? 0.989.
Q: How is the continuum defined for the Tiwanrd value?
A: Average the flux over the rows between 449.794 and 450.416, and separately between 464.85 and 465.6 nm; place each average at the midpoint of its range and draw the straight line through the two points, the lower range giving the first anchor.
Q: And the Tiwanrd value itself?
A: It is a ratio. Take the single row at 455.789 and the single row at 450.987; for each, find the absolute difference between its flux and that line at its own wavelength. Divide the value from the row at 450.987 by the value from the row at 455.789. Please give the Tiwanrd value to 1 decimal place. 0.5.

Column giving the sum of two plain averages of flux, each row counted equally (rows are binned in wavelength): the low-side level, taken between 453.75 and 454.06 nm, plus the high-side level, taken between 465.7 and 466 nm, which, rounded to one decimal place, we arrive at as 20.3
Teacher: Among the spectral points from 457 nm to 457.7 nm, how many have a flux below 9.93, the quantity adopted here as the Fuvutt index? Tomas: 0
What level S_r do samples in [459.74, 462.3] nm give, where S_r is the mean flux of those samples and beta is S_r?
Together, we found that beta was 10.2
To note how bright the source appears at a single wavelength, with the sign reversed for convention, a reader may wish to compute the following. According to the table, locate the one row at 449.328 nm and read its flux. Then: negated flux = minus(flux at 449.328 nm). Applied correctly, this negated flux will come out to -10.0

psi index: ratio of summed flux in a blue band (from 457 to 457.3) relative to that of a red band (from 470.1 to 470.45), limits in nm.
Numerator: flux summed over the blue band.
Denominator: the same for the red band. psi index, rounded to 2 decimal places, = 1.08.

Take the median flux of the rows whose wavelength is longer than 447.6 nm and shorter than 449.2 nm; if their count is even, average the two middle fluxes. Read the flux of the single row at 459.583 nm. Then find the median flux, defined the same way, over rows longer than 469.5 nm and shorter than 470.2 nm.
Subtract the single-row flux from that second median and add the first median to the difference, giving 10.1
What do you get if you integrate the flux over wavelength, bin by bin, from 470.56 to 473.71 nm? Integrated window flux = 31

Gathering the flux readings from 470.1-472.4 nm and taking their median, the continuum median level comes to 10.0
